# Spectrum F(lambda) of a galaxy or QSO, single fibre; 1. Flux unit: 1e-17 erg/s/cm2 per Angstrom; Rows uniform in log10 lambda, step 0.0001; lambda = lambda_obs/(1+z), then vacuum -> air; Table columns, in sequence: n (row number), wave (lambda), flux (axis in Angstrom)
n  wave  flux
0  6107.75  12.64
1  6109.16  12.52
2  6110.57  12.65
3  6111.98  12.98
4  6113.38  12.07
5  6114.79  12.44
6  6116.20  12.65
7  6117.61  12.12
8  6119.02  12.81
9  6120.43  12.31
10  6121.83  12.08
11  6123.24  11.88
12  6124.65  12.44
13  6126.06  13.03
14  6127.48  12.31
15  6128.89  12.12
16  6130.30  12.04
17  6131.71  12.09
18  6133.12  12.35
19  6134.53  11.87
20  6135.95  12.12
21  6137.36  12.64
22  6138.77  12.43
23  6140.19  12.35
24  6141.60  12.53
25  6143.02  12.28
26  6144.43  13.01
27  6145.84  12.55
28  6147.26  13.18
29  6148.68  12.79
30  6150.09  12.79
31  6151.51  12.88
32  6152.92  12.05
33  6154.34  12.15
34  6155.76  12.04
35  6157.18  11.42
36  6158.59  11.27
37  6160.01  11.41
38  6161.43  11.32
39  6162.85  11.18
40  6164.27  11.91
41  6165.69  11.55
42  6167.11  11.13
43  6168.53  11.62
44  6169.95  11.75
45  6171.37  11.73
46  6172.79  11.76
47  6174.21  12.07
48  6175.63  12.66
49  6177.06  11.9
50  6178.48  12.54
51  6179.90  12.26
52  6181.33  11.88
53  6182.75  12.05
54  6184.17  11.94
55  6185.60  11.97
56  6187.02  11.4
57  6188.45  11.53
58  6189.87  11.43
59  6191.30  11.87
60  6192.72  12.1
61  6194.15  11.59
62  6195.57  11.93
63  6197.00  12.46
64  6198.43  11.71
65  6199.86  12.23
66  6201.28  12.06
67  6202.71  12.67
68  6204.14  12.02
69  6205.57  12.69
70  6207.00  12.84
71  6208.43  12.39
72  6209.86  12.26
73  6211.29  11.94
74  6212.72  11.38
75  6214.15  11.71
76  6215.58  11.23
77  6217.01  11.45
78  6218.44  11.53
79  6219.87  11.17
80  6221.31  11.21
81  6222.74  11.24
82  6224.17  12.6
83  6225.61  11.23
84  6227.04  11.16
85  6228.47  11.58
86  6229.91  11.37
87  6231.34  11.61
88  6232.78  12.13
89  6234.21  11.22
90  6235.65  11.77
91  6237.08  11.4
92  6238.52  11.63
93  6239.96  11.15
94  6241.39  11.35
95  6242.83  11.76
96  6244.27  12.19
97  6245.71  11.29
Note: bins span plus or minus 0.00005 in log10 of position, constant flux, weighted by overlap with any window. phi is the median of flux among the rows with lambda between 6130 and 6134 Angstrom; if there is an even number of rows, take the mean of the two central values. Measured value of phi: 12.09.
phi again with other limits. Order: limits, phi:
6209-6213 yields 11.94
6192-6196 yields 11.93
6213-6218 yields 11.45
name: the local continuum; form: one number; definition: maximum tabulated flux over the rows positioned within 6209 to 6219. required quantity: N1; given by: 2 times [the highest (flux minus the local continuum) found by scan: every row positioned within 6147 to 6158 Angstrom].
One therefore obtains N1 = 1.8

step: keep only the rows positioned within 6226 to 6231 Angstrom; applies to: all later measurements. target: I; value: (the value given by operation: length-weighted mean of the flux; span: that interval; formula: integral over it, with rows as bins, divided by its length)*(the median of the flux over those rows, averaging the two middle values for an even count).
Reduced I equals 130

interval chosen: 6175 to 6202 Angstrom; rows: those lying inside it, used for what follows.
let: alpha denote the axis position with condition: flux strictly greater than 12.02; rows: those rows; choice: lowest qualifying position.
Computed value 6175.63 Angstrom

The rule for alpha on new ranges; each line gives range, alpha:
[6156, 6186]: 6174.21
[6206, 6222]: 6207.00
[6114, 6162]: 6114.79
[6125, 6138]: 6126.06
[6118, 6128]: 6119.02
